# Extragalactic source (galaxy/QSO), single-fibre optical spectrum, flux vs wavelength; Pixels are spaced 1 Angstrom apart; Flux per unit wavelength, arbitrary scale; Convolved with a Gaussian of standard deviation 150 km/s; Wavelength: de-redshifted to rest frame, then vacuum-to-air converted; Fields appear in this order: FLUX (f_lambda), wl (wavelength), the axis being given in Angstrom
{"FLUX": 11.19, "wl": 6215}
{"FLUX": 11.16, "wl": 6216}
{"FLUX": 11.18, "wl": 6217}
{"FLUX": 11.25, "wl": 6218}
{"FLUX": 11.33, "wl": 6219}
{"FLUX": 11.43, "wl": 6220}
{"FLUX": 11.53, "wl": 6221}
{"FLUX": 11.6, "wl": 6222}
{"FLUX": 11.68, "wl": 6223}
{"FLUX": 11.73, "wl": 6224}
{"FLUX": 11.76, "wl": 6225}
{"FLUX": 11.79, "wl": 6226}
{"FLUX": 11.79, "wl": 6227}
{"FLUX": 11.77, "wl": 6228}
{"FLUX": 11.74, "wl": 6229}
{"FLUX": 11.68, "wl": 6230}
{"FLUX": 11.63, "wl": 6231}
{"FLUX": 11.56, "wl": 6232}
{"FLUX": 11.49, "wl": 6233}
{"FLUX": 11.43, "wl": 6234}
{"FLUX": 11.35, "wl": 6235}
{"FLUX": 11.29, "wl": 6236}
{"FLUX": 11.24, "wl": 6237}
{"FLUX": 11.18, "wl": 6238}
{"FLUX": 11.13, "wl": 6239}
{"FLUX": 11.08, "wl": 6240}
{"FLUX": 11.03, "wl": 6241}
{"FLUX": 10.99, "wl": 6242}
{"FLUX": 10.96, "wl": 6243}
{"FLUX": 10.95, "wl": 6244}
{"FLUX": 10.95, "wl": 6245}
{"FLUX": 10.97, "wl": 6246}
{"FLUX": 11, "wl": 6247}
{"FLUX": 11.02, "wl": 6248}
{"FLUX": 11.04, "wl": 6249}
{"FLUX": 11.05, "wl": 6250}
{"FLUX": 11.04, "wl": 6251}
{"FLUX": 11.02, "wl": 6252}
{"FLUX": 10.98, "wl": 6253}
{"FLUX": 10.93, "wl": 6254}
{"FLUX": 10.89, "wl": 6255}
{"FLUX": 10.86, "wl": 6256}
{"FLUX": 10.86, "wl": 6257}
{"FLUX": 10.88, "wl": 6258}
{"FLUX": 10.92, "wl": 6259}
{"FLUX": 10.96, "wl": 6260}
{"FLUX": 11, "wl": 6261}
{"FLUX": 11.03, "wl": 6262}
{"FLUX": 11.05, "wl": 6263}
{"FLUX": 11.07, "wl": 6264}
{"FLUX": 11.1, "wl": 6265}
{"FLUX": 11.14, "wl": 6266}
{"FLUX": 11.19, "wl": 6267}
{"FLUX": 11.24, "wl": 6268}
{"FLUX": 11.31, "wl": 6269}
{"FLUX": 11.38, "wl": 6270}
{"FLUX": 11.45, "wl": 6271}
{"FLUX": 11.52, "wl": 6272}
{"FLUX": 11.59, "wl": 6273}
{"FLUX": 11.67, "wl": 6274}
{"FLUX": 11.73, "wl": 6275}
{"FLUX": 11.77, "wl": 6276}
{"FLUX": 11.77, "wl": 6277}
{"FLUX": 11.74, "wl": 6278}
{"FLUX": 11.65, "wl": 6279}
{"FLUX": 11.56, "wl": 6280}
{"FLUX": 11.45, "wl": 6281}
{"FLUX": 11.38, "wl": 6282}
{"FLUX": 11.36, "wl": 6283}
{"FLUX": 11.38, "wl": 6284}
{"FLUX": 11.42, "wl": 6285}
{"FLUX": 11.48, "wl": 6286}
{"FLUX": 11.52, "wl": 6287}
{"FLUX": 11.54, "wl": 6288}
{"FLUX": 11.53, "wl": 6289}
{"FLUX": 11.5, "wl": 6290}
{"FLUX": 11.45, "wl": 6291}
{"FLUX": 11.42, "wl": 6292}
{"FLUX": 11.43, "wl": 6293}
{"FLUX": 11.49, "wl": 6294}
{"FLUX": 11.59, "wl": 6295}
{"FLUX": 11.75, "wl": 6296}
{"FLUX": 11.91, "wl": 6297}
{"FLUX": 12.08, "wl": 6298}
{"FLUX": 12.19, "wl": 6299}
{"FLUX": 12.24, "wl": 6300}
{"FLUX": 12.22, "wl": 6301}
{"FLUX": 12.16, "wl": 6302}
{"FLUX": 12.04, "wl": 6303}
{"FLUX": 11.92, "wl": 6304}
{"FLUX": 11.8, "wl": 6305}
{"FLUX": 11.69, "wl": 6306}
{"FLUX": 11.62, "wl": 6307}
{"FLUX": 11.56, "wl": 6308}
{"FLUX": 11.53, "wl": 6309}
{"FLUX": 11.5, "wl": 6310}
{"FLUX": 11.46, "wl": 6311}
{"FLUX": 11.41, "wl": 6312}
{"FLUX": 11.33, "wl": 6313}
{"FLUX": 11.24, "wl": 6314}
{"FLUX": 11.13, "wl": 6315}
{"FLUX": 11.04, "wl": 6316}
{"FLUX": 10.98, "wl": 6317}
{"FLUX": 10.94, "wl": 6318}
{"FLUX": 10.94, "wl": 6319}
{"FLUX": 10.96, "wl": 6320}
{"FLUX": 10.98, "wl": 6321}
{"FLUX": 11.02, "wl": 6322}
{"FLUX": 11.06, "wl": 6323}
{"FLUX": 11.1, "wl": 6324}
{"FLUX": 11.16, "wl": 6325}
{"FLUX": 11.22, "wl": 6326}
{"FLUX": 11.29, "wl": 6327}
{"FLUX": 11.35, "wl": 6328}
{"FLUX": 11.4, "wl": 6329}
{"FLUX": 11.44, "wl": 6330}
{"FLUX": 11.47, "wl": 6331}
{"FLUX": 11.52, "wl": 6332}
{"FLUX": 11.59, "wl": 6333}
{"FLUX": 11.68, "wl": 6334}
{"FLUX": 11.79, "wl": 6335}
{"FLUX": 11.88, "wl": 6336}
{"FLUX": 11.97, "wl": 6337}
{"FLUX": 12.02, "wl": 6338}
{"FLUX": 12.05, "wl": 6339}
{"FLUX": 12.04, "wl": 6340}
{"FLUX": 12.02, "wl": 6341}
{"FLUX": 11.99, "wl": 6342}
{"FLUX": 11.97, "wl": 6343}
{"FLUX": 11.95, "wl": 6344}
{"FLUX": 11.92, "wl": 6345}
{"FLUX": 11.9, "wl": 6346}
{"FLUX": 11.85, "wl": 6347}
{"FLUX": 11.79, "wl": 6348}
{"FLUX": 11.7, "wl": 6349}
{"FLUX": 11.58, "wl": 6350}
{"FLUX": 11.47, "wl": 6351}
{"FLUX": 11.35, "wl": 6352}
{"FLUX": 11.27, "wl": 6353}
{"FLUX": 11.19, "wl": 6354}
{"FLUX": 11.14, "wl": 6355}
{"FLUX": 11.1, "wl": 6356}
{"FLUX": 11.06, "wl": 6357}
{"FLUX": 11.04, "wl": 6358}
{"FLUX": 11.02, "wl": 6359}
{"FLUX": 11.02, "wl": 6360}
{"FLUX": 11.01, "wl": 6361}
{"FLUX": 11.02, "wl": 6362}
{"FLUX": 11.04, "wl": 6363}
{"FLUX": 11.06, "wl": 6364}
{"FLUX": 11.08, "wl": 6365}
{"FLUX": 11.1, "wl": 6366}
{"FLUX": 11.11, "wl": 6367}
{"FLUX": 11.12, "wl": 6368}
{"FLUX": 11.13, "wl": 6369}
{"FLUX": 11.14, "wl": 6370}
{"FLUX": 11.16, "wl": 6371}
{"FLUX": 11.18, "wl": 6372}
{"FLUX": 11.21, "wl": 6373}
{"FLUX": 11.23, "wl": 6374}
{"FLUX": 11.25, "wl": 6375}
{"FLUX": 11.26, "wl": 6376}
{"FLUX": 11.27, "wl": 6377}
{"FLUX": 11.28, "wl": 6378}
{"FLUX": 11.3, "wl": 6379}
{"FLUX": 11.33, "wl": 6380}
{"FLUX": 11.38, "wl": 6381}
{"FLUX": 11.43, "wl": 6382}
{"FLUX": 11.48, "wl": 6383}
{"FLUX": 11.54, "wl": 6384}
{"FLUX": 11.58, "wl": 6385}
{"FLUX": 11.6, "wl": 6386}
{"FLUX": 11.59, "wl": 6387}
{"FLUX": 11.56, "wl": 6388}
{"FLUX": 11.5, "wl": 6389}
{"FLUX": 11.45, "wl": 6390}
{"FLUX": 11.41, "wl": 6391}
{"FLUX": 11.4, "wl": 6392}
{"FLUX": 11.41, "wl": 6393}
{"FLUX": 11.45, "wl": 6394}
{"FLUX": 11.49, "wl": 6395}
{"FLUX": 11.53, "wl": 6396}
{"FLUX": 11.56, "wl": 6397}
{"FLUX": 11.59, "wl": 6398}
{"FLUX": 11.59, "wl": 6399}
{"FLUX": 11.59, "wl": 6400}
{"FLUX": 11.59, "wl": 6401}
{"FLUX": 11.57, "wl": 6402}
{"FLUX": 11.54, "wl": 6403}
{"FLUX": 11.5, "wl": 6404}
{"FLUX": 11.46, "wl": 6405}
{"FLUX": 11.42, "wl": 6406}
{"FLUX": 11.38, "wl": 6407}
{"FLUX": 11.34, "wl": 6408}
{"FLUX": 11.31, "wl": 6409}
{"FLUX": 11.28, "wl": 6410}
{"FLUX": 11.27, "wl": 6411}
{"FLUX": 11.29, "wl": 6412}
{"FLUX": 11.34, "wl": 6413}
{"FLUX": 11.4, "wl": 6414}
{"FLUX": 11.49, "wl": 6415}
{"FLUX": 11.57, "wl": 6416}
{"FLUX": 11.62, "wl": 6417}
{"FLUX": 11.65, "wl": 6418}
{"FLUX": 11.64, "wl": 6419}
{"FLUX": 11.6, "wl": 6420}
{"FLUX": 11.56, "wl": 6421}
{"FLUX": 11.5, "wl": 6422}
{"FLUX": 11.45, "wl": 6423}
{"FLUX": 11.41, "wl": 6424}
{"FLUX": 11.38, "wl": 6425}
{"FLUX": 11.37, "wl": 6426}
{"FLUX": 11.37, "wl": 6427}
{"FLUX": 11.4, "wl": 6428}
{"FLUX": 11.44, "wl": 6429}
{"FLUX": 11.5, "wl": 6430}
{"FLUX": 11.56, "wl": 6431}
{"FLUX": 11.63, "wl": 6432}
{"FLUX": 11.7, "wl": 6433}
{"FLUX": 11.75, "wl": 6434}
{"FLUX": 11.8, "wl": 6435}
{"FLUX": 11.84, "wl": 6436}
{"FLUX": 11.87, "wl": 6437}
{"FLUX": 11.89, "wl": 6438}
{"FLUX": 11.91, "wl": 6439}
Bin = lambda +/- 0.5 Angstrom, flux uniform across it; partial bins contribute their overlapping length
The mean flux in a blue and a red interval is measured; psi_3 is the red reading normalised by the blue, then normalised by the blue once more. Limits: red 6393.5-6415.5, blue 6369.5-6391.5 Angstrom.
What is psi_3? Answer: 0.0886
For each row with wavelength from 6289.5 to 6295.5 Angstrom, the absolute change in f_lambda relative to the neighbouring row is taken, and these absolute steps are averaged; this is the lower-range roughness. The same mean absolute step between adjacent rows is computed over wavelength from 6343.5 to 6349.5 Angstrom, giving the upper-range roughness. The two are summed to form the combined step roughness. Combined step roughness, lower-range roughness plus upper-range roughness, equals 0.10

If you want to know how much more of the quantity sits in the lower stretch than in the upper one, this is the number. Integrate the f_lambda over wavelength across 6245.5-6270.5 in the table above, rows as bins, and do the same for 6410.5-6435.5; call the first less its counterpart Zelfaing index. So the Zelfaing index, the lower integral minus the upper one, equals -12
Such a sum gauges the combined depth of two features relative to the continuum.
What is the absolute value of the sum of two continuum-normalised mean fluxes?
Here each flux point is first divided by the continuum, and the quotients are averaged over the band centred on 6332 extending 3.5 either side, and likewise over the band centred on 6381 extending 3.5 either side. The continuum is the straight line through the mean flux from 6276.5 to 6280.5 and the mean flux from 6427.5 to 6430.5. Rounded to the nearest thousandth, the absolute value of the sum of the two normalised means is 1.985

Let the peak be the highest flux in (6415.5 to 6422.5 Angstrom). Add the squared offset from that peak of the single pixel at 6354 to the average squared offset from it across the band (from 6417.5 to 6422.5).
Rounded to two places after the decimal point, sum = 0.22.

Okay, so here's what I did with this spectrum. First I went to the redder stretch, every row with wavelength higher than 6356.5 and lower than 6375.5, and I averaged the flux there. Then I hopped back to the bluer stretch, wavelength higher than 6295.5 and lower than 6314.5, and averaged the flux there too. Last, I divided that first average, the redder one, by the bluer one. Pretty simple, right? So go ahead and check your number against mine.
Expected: 0.943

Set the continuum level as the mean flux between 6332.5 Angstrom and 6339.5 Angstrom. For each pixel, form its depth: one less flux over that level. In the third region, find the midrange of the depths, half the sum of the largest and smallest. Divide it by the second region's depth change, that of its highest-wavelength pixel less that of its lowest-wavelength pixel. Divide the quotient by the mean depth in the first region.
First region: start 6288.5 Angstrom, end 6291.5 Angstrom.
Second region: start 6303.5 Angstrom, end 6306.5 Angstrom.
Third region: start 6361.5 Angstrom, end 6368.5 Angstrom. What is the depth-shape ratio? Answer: 112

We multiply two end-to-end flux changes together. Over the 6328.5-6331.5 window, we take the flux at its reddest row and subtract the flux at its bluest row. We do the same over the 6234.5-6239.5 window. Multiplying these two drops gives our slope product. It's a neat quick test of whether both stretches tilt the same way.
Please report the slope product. -0.015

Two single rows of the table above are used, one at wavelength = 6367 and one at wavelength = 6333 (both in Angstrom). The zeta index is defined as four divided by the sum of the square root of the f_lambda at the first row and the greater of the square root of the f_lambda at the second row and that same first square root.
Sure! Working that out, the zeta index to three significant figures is 0.594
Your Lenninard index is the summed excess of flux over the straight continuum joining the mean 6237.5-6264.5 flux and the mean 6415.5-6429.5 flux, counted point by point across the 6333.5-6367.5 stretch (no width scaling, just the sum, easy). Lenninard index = 7.5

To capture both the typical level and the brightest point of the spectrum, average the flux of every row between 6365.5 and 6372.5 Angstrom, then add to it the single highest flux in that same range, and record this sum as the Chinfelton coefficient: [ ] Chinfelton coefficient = 22.3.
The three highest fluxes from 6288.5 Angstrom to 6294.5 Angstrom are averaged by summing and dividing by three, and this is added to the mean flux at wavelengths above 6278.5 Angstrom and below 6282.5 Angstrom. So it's 23.0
